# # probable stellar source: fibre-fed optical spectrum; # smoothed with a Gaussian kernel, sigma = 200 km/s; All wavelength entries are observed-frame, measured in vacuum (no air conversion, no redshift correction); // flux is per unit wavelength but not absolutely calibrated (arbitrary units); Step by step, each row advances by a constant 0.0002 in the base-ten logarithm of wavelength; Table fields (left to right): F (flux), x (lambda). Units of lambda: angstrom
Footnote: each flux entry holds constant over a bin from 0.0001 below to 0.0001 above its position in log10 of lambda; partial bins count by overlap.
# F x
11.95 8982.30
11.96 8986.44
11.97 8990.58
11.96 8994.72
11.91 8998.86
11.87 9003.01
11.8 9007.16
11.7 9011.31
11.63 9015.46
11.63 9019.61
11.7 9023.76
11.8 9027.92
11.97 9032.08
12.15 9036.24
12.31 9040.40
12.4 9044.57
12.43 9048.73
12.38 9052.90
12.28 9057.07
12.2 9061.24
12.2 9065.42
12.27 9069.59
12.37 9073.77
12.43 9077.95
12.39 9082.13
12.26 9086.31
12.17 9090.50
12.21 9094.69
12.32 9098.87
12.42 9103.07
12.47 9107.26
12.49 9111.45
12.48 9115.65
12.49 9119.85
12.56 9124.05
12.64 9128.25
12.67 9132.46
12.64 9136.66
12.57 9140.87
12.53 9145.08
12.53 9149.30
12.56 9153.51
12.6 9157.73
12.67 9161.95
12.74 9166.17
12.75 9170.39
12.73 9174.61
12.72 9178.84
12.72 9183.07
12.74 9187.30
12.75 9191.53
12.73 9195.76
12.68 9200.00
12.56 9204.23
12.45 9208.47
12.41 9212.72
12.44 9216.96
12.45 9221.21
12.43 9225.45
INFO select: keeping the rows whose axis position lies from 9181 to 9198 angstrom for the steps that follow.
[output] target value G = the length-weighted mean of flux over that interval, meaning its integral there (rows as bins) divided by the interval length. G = 12.74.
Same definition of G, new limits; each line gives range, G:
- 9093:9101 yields 12.27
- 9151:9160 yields 12.58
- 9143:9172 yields 12.62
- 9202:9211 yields 12.50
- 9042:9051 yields 12.41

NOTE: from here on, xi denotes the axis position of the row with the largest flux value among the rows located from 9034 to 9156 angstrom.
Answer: 9132.46 angstrom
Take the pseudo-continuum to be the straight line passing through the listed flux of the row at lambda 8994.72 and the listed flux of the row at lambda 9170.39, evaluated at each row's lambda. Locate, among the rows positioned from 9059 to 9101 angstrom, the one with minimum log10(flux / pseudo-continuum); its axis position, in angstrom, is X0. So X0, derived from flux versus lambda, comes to 9090.50 angstrom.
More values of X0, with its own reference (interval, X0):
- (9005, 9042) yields 9019.61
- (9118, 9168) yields 9149.30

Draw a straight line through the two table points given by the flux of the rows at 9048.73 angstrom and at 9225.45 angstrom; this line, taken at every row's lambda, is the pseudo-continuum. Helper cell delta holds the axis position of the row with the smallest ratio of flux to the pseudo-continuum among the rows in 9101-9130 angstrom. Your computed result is 9103.07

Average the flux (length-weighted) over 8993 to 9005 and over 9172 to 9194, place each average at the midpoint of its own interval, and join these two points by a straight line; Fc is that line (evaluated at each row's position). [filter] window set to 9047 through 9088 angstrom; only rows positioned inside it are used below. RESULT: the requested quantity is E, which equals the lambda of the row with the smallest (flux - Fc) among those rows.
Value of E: 9086.31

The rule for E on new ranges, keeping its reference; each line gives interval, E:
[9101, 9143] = 9140.87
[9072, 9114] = 9090.50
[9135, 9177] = 9149.30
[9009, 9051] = 9019.61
